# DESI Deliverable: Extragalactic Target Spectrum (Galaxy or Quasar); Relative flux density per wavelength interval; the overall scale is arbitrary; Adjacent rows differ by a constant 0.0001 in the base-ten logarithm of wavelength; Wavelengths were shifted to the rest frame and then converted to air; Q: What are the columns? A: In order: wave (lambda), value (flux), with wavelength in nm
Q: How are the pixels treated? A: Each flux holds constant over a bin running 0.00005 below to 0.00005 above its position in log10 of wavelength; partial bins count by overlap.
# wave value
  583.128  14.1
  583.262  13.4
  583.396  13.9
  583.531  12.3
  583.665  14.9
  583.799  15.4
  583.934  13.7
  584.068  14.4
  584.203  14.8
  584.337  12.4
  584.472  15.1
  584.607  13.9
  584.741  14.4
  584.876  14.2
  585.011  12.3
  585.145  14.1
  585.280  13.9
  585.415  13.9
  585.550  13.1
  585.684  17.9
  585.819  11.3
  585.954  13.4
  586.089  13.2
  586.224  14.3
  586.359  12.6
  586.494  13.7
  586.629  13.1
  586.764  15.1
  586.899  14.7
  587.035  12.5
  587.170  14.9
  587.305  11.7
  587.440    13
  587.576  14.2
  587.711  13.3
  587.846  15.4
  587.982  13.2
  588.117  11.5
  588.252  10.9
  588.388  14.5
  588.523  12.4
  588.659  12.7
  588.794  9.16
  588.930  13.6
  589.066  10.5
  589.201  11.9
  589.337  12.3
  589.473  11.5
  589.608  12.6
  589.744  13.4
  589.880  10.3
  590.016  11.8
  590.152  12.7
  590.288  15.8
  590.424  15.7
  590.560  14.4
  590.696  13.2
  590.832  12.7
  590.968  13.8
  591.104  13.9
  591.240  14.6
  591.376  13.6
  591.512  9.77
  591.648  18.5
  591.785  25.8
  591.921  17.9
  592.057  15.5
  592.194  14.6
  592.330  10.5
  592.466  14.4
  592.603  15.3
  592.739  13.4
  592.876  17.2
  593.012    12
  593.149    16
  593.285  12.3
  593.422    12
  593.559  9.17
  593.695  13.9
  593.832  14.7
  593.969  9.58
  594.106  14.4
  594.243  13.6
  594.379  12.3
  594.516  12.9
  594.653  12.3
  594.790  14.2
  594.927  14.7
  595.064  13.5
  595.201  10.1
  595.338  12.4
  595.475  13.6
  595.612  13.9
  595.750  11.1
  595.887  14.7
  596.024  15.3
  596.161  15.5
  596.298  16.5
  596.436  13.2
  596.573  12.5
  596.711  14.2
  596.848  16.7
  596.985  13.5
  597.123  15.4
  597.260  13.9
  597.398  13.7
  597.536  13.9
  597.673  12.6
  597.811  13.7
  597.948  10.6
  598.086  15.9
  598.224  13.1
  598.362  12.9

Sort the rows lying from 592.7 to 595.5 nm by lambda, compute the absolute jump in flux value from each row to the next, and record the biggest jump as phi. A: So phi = 5.2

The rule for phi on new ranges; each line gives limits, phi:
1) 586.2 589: 4.4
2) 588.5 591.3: 4.4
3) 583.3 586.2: 6.6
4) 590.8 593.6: 8.7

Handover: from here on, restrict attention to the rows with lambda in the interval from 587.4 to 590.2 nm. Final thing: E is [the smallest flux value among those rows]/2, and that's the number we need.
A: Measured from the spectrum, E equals 4.58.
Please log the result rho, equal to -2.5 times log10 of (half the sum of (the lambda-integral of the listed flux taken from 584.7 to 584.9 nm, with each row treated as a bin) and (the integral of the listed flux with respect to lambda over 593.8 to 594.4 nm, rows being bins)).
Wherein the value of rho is -1.81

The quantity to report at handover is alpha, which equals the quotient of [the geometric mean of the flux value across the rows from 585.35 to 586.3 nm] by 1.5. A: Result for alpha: 9.2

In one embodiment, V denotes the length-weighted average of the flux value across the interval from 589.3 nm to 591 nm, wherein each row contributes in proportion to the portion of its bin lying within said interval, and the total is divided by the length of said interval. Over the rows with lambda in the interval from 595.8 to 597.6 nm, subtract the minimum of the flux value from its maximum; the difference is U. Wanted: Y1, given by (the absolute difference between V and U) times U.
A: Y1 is 37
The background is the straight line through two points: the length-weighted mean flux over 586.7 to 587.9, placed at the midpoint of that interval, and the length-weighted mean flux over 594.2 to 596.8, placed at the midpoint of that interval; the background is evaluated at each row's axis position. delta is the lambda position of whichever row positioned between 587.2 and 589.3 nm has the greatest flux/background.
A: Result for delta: 587.846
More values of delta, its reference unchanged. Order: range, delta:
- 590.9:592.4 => 591.785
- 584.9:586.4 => 585.684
